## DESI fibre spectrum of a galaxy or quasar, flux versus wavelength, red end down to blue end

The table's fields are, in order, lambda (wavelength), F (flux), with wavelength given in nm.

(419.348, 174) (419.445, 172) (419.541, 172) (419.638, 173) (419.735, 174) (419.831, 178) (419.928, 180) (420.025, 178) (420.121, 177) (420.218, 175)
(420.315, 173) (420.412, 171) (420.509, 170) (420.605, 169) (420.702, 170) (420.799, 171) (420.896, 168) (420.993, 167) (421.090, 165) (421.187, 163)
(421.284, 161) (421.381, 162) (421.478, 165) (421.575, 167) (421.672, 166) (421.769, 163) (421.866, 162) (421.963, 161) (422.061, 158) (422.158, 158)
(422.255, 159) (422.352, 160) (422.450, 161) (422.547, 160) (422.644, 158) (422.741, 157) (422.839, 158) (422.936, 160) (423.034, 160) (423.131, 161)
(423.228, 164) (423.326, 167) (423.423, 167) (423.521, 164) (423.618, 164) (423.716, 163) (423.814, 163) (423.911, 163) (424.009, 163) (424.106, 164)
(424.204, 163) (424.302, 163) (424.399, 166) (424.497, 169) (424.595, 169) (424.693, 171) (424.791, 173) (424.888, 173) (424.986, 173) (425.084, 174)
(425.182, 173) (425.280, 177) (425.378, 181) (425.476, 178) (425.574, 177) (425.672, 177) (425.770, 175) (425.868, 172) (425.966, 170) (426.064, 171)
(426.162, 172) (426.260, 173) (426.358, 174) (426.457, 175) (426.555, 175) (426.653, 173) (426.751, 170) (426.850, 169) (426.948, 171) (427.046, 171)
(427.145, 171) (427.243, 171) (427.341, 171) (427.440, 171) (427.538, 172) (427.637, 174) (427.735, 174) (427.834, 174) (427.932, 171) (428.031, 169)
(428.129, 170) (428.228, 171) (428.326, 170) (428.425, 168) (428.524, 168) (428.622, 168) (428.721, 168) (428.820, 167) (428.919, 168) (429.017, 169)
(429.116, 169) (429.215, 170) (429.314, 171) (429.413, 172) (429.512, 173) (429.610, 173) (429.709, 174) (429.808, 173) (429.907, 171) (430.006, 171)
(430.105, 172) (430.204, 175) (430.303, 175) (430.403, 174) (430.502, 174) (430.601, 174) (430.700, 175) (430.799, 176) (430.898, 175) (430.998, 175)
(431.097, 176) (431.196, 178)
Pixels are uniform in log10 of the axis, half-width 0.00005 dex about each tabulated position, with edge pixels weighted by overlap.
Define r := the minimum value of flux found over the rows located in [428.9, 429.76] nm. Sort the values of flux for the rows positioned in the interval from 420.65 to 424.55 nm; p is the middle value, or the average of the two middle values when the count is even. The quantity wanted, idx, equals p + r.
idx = 331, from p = 163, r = 168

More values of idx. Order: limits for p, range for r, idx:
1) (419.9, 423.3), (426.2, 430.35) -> 330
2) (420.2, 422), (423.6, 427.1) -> 330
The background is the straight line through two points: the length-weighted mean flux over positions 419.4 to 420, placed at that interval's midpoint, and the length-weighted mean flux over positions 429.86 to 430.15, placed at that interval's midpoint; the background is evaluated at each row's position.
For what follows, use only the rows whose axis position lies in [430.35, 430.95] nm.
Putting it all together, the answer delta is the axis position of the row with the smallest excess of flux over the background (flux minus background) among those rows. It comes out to 430.403 nm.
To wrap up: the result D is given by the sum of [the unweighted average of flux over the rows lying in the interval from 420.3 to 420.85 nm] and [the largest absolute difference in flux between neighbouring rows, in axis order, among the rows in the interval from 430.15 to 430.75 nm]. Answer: 172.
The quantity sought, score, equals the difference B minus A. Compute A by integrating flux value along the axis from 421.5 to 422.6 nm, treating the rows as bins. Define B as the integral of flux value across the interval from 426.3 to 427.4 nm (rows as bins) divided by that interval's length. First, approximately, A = 178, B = 172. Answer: -6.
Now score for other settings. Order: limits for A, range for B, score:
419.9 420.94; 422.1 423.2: -20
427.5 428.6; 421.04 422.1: -25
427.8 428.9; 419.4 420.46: -11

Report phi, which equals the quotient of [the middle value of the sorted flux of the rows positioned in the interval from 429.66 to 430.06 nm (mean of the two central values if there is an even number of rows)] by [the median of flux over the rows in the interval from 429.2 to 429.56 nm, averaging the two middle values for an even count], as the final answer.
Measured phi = 1.003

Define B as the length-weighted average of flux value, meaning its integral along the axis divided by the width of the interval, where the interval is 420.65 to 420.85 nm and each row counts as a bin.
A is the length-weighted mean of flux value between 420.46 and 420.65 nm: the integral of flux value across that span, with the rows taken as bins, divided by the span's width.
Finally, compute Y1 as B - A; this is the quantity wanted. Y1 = 0.0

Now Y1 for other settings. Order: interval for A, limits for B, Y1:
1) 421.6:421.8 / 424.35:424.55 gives 2.6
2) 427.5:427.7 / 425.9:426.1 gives -2.3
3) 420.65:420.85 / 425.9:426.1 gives 0.6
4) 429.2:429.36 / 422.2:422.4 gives -10.6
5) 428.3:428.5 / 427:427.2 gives 2.6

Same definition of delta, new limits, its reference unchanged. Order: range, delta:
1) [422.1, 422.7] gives 422.158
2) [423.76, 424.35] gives 423.814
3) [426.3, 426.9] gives 426.850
